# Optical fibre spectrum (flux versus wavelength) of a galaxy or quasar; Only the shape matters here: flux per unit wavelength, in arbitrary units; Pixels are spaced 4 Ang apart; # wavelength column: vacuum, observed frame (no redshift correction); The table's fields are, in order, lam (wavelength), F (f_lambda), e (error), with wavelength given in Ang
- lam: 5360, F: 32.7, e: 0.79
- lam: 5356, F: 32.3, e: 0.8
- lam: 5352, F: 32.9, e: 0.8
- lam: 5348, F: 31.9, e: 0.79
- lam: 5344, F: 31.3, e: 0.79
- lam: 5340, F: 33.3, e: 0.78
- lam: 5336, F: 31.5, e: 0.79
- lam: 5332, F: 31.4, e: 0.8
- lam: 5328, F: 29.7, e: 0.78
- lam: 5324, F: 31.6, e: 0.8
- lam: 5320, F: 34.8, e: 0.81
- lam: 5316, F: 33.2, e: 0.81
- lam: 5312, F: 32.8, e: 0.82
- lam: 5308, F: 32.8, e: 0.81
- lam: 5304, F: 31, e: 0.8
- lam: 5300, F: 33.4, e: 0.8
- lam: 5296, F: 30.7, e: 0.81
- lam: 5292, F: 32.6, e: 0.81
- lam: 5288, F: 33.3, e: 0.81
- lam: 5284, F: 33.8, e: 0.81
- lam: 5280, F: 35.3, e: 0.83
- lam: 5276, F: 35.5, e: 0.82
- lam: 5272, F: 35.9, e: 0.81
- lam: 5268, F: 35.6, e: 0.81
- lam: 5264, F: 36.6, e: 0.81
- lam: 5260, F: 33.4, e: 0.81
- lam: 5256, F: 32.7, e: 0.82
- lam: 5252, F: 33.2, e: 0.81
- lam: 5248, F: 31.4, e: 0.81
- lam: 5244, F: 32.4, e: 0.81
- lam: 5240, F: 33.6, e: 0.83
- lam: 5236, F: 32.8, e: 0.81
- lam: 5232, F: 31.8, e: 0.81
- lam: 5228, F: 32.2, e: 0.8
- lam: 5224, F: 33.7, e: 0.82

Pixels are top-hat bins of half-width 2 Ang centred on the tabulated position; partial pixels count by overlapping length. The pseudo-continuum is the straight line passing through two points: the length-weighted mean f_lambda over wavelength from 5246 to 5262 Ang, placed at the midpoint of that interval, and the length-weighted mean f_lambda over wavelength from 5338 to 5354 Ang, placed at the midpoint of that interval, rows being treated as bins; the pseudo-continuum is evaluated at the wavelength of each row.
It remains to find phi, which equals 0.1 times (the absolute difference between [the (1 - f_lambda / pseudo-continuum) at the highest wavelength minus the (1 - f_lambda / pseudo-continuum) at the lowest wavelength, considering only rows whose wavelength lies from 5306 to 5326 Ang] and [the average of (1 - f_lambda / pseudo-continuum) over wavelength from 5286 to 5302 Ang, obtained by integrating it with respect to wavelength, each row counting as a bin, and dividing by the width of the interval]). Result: 0.0034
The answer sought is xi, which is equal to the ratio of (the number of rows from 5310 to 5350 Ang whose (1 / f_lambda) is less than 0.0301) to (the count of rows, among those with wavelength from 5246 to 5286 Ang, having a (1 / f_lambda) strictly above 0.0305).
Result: 1.0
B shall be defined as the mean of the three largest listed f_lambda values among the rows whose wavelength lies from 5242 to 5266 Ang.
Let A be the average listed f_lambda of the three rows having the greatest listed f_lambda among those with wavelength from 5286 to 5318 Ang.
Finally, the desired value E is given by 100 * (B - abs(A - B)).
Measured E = 3330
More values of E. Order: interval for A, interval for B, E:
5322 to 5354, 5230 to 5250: 3270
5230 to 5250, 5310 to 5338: 3293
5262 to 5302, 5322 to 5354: 2937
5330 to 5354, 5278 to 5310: 3270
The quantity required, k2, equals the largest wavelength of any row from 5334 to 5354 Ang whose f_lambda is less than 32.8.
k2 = 5348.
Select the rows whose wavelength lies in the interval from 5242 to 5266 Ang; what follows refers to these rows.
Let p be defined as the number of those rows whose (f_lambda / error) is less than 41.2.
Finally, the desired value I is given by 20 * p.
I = 80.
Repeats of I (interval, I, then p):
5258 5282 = 0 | 0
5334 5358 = 100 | 5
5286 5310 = 100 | 5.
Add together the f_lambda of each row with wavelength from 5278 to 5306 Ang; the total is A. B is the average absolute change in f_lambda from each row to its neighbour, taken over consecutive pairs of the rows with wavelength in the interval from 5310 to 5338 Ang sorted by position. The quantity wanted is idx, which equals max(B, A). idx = 230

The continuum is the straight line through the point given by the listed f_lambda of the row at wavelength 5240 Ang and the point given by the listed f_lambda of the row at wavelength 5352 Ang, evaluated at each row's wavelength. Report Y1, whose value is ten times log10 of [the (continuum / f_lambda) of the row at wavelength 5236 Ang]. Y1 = 0.11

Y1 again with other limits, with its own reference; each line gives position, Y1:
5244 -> 0.15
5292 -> 0.09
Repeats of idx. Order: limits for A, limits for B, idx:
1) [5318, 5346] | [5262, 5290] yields 224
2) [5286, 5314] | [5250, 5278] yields 227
